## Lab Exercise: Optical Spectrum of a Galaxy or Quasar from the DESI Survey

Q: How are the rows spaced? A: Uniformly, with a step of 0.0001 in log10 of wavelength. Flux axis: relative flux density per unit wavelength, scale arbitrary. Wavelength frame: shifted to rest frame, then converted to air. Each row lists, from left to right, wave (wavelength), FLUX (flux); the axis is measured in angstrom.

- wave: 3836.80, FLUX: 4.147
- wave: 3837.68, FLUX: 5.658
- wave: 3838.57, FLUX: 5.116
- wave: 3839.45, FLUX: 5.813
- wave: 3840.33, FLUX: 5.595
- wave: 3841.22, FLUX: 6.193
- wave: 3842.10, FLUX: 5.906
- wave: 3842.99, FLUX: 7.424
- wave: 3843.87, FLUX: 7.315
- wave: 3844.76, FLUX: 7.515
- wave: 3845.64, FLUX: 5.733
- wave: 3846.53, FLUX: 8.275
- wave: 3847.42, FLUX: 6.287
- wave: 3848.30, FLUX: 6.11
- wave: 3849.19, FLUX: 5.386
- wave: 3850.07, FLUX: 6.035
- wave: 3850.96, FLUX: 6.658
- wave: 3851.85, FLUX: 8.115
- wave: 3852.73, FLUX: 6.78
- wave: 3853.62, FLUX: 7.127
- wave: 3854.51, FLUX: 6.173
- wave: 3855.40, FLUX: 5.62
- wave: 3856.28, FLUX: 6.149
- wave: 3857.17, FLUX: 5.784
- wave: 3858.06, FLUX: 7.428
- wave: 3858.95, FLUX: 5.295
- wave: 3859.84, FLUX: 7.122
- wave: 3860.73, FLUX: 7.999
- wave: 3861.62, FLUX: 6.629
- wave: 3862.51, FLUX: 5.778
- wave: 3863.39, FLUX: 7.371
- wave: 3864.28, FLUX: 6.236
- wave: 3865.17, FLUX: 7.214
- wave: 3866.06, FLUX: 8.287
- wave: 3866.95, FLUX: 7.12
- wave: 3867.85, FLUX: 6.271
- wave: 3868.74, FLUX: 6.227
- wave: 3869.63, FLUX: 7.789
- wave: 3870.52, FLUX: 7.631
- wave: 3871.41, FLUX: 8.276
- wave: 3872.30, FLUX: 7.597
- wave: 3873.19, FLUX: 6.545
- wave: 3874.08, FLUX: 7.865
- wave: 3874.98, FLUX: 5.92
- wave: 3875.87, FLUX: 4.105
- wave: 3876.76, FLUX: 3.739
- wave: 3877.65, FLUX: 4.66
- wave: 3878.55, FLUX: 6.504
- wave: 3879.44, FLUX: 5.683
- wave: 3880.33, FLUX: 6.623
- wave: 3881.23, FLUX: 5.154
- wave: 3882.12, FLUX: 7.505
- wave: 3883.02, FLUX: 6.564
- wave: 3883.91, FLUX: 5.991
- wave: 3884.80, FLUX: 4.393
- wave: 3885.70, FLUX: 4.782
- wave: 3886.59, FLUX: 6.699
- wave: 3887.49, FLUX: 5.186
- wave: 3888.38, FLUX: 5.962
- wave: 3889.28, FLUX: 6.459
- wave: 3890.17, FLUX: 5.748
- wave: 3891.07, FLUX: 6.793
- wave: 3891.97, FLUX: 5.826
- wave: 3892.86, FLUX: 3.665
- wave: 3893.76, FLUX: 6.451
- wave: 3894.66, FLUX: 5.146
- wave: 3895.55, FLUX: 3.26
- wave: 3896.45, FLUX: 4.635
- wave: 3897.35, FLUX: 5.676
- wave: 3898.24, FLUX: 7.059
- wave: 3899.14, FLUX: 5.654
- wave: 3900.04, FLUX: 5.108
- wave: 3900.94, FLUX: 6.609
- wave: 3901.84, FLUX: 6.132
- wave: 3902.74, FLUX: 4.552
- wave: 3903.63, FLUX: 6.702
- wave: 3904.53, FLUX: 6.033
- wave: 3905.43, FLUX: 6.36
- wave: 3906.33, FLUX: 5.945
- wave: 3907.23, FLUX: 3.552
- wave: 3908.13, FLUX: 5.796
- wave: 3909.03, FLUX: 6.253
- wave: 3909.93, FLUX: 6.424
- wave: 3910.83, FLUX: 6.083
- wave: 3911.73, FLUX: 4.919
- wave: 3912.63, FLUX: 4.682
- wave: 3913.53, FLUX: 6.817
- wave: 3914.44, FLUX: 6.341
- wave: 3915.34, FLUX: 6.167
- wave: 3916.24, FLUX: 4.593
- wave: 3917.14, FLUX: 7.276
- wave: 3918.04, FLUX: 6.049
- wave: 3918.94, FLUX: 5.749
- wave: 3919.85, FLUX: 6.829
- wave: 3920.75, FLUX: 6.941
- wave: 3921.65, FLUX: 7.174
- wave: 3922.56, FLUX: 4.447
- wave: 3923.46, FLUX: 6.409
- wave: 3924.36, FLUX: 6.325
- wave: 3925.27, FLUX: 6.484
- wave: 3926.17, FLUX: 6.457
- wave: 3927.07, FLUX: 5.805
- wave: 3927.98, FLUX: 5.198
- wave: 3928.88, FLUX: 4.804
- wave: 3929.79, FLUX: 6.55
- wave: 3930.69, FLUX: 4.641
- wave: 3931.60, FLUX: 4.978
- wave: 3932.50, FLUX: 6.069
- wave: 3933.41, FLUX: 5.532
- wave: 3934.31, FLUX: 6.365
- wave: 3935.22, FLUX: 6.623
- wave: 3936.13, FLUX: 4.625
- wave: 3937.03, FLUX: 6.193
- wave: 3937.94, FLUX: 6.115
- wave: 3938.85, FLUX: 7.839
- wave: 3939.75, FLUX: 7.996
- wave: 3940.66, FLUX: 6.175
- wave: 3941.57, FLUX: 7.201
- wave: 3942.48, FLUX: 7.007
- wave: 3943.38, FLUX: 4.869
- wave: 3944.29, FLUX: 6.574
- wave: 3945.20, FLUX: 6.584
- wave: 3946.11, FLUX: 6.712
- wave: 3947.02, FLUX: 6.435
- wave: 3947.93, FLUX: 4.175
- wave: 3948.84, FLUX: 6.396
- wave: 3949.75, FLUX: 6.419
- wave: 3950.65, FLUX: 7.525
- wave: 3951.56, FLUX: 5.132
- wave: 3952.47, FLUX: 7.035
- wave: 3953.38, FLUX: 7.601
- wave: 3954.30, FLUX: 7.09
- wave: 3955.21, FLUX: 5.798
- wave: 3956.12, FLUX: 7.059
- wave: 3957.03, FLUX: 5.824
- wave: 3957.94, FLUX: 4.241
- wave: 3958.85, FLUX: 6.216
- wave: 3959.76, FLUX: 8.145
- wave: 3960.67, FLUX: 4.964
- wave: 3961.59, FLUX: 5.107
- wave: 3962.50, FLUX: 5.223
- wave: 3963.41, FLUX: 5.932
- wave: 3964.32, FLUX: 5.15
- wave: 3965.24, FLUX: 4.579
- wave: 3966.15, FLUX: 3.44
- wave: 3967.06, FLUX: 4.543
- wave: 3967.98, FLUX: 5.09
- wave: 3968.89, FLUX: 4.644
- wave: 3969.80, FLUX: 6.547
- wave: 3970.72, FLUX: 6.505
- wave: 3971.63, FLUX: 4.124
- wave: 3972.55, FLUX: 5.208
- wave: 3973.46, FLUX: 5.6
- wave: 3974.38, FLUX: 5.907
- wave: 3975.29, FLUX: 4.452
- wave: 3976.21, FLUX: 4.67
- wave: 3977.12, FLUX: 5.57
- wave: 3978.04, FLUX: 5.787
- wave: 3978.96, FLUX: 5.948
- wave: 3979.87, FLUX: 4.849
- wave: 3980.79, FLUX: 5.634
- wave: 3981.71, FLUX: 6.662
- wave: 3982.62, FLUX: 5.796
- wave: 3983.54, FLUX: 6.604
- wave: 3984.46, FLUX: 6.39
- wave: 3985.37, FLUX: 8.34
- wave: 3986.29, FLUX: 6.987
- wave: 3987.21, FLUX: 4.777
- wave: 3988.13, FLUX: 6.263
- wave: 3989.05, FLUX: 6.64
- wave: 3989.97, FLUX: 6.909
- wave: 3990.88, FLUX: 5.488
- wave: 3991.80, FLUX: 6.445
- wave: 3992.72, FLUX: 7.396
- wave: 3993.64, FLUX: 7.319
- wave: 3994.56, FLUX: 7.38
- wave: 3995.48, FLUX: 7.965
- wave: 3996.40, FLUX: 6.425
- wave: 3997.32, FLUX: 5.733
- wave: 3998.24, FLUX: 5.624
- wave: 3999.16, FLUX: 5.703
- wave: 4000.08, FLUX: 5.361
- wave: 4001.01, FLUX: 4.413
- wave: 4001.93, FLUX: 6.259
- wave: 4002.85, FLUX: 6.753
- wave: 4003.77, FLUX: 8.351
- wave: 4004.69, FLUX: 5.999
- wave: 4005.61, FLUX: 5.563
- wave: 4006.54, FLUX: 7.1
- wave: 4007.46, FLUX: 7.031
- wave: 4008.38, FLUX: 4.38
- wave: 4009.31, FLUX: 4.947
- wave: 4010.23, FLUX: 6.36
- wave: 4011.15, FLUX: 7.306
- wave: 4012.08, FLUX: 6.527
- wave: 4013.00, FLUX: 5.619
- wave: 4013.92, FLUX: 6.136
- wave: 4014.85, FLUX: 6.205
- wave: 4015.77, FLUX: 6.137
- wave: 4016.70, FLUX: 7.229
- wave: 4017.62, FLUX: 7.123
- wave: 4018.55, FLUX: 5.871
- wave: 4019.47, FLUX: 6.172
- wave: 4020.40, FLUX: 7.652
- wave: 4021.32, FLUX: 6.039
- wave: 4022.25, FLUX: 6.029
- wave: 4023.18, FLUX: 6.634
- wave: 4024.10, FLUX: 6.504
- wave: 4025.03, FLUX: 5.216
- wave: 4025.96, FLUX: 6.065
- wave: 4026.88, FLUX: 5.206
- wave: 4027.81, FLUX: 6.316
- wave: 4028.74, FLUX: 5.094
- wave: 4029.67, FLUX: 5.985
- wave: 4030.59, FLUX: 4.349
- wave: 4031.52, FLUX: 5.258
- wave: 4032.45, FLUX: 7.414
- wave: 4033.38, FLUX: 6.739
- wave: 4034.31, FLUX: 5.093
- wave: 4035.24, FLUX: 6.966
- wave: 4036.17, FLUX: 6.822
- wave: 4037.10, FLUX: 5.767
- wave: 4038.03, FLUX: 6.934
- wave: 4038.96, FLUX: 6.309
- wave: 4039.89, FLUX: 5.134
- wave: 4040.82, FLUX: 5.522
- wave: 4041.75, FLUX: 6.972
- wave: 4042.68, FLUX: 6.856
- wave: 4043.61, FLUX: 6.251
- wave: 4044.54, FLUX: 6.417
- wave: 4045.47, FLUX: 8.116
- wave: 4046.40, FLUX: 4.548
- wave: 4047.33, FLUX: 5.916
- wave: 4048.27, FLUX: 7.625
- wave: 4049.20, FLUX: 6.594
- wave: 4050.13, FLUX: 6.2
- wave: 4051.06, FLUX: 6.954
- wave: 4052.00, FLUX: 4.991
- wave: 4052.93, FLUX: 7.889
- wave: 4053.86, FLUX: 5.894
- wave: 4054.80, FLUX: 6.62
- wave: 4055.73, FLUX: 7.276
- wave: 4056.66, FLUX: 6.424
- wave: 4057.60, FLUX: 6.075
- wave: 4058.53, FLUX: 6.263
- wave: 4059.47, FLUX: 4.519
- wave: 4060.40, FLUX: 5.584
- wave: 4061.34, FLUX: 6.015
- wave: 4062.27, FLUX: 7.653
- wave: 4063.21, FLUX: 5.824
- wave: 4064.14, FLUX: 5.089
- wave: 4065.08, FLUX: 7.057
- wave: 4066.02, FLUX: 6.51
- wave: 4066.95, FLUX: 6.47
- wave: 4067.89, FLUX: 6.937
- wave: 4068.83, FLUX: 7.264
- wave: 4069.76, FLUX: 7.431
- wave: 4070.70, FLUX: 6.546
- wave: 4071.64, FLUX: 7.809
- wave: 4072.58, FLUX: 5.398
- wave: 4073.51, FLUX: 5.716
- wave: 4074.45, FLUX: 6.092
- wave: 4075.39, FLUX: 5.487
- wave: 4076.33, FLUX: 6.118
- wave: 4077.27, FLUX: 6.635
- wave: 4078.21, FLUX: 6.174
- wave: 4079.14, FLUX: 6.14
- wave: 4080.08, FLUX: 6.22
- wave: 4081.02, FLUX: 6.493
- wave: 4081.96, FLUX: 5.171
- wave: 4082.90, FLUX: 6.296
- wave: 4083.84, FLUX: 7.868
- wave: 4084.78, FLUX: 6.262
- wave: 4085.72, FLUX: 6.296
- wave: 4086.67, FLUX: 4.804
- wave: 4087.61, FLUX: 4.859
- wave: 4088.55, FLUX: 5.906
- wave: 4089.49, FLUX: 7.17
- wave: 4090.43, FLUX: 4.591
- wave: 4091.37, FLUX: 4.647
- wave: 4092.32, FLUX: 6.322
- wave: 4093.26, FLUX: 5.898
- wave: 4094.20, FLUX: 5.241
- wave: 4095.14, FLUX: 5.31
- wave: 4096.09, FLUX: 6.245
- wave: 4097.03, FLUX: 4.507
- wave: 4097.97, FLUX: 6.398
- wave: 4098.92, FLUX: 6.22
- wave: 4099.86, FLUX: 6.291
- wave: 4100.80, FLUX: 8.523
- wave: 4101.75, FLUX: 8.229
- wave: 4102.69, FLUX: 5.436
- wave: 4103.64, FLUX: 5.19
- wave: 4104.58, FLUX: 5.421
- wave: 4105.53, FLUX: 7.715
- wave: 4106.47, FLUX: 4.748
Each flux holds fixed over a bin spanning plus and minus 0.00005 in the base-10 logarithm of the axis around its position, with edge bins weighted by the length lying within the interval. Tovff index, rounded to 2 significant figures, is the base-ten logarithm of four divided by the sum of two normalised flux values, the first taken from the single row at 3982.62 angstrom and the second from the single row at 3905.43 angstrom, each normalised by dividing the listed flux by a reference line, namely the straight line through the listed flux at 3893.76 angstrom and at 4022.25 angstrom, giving 0.32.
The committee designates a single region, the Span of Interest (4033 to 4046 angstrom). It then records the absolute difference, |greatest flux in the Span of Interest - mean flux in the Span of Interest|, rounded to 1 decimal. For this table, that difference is 1.7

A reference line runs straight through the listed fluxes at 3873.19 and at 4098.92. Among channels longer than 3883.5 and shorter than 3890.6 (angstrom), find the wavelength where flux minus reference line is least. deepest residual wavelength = 3884.80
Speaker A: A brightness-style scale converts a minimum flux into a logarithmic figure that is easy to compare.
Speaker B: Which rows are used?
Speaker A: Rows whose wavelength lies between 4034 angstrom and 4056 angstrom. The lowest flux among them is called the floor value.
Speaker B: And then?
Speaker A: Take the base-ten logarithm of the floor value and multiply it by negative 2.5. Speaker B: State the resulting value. -1.64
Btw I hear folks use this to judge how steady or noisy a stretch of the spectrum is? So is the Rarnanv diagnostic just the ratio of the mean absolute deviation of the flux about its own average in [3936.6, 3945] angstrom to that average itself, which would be 0.1131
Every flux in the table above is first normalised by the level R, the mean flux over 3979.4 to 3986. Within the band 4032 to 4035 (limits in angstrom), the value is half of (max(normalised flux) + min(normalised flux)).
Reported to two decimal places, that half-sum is 0.99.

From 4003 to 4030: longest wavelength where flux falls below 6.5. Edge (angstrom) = 4029.67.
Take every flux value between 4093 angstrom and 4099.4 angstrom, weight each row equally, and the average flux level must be 5.7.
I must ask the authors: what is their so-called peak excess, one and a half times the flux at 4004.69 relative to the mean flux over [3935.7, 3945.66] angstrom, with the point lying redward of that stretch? 1.39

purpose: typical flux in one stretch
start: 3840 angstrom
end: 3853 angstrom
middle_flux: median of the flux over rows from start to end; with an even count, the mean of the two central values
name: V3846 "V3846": 6.29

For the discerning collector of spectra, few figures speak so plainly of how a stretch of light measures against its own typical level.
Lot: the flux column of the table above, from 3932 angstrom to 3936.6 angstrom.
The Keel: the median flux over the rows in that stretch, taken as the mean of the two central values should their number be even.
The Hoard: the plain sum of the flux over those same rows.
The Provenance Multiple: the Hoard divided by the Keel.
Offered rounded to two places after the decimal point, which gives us 4.81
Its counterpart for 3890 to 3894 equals 4.89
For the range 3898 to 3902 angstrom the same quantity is 4.98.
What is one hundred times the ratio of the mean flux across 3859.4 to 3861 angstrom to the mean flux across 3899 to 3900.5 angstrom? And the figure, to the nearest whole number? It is 141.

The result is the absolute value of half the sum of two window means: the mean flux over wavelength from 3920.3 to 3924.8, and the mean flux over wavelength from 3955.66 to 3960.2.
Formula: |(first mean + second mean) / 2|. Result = 6.3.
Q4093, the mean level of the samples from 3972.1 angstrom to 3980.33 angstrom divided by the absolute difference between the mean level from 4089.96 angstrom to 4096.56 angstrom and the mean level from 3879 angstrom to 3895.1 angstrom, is 15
